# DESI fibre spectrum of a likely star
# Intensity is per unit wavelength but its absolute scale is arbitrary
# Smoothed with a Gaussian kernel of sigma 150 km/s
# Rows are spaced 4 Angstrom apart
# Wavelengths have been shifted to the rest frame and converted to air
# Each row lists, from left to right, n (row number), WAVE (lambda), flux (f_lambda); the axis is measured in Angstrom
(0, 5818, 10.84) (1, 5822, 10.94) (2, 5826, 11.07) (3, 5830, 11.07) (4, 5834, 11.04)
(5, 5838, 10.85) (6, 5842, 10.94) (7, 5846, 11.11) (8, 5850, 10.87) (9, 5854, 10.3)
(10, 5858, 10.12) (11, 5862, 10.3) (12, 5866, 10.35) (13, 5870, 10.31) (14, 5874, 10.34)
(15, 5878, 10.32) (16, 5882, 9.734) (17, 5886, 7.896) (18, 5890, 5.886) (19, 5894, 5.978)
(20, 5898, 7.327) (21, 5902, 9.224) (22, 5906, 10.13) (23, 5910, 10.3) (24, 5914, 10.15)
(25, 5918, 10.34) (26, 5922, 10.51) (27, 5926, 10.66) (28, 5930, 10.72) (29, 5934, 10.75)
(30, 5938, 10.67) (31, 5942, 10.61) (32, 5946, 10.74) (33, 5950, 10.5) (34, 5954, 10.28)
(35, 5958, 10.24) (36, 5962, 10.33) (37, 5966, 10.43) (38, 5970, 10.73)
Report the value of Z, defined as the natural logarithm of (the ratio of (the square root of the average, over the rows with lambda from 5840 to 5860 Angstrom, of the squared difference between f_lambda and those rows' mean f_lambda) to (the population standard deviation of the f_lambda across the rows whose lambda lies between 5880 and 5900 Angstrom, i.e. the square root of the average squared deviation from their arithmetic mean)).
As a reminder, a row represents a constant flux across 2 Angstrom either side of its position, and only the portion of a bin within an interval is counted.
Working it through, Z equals -1.3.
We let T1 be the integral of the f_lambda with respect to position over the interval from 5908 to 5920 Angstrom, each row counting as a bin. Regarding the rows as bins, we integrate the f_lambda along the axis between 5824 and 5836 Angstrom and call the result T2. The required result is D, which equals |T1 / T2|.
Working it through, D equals 0.93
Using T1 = 123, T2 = 133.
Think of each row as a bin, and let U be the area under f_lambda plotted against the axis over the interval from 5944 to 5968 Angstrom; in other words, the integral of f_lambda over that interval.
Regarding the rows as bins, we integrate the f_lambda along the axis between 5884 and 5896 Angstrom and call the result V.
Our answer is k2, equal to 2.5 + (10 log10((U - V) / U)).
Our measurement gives 0.9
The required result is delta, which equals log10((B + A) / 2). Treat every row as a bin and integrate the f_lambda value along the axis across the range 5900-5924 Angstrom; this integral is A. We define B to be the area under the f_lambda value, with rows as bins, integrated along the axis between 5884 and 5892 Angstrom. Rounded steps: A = 243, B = 55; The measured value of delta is 2.17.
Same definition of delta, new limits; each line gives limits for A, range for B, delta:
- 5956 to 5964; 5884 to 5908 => 2.13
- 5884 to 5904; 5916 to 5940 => 2.30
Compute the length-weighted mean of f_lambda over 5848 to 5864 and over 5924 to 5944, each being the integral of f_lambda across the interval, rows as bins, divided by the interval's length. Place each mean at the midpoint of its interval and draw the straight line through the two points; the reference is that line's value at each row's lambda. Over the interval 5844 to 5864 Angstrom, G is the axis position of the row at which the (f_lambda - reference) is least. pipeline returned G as 5858 Angstrom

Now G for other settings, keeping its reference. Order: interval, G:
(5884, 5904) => 5890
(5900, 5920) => 5902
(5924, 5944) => 5942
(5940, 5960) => 5958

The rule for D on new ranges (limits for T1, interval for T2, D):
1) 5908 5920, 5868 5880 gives 0.99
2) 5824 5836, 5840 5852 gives 1.01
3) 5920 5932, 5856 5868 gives 1.04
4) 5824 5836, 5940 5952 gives 1.04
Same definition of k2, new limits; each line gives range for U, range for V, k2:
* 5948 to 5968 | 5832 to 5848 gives -5.7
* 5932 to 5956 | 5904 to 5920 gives -2.0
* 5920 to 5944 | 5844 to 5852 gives 0.7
